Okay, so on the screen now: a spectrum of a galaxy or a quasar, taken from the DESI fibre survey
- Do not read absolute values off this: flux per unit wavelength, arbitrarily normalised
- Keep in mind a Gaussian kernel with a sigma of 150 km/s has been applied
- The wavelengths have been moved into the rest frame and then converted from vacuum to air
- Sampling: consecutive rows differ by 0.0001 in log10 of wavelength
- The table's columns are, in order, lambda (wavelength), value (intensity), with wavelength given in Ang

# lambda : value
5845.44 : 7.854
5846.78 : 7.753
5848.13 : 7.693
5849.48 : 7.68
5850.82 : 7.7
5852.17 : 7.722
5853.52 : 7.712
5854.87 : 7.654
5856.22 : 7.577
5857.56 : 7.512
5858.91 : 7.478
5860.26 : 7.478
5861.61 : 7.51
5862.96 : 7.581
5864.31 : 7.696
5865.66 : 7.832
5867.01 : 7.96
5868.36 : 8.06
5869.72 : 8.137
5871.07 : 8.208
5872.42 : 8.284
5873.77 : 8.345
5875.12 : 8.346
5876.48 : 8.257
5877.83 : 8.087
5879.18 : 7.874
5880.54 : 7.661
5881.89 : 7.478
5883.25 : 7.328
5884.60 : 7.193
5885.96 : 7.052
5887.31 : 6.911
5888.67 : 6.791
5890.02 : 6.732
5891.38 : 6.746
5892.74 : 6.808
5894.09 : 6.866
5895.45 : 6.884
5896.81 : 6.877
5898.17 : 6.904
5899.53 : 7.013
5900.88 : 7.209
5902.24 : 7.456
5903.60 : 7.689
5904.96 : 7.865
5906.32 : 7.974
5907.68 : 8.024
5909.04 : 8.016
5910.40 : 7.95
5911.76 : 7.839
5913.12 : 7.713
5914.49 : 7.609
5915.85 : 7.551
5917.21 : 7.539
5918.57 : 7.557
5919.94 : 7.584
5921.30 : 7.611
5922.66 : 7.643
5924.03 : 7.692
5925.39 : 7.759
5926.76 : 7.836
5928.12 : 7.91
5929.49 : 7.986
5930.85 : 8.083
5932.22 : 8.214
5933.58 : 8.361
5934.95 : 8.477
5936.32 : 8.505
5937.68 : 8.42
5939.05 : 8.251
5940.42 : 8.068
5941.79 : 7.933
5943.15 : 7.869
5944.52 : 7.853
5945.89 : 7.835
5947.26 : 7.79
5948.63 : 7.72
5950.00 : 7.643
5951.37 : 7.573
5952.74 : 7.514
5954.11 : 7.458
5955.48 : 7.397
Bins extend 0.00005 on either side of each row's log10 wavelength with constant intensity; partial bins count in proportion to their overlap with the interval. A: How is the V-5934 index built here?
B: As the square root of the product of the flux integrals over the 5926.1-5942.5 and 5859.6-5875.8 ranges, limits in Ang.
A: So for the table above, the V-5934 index 131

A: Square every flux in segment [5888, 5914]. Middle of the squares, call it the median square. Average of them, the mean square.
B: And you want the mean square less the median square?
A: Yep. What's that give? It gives 2.1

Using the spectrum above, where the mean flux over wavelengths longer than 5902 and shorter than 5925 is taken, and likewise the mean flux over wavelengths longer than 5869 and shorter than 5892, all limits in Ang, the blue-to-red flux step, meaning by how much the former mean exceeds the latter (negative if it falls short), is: 0.11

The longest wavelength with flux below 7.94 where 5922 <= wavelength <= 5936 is 5928.12 Ang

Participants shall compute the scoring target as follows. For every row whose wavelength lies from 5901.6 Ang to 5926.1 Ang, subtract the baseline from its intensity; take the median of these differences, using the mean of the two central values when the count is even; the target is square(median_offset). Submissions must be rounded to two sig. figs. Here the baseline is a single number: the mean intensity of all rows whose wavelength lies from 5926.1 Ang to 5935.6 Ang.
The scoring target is 0.19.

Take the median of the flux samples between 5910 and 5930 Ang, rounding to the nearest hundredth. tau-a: 7.69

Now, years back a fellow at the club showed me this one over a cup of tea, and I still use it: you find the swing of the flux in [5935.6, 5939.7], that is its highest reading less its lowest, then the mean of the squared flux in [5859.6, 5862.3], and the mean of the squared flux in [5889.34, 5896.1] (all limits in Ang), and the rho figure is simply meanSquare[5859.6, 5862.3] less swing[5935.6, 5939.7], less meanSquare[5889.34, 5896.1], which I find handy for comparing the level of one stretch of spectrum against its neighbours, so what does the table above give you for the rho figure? 10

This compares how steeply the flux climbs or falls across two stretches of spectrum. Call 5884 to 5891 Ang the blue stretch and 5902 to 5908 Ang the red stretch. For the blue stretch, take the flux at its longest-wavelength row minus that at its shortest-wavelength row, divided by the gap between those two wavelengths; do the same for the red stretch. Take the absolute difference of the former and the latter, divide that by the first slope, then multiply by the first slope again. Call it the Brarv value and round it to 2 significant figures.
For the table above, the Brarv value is 0.19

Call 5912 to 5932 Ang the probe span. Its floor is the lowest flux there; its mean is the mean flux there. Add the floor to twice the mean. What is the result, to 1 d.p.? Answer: 23.0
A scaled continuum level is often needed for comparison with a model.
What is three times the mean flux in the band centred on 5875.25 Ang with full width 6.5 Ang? 24.8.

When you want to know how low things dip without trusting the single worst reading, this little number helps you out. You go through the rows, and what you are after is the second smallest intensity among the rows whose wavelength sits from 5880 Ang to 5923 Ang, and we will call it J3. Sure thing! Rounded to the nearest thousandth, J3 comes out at 6.746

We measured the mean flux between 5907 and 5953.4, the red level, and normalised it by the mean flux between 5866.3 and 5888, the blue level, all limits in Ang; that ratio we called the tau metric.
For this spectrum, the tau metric 1.01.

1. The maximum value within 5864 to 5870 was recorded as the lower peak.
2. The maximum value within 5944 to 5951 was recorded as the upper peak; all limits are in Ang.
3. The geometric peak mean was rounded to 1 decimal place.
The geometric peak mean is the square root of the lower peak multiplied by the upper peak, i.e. 8.0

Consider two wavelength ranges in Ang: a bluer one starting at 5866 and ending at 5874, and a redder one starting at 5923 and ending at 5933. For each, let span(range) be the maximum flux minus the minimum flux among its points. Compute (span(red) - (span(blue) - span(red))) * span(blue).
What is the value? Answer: 0.25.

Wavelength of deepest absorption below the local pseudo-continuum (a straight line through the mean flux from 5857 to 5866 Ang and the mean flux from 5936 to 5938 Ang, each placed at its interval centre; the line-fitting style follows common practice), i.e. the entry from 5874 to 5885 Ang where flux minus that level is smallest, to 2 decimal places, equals 5884.60 Ang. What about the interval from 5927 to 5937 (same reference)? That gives 5928.12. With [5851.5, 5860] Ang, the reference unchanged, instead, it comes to 5858.91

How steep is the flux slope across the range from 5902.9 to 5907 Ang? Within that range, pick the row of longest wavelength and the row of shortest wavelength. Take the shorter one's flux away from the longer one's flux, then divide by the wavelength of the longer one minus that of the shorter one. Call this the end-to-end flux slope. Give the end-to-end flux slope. 0.10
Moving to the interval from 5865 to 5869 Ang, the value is 0.08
